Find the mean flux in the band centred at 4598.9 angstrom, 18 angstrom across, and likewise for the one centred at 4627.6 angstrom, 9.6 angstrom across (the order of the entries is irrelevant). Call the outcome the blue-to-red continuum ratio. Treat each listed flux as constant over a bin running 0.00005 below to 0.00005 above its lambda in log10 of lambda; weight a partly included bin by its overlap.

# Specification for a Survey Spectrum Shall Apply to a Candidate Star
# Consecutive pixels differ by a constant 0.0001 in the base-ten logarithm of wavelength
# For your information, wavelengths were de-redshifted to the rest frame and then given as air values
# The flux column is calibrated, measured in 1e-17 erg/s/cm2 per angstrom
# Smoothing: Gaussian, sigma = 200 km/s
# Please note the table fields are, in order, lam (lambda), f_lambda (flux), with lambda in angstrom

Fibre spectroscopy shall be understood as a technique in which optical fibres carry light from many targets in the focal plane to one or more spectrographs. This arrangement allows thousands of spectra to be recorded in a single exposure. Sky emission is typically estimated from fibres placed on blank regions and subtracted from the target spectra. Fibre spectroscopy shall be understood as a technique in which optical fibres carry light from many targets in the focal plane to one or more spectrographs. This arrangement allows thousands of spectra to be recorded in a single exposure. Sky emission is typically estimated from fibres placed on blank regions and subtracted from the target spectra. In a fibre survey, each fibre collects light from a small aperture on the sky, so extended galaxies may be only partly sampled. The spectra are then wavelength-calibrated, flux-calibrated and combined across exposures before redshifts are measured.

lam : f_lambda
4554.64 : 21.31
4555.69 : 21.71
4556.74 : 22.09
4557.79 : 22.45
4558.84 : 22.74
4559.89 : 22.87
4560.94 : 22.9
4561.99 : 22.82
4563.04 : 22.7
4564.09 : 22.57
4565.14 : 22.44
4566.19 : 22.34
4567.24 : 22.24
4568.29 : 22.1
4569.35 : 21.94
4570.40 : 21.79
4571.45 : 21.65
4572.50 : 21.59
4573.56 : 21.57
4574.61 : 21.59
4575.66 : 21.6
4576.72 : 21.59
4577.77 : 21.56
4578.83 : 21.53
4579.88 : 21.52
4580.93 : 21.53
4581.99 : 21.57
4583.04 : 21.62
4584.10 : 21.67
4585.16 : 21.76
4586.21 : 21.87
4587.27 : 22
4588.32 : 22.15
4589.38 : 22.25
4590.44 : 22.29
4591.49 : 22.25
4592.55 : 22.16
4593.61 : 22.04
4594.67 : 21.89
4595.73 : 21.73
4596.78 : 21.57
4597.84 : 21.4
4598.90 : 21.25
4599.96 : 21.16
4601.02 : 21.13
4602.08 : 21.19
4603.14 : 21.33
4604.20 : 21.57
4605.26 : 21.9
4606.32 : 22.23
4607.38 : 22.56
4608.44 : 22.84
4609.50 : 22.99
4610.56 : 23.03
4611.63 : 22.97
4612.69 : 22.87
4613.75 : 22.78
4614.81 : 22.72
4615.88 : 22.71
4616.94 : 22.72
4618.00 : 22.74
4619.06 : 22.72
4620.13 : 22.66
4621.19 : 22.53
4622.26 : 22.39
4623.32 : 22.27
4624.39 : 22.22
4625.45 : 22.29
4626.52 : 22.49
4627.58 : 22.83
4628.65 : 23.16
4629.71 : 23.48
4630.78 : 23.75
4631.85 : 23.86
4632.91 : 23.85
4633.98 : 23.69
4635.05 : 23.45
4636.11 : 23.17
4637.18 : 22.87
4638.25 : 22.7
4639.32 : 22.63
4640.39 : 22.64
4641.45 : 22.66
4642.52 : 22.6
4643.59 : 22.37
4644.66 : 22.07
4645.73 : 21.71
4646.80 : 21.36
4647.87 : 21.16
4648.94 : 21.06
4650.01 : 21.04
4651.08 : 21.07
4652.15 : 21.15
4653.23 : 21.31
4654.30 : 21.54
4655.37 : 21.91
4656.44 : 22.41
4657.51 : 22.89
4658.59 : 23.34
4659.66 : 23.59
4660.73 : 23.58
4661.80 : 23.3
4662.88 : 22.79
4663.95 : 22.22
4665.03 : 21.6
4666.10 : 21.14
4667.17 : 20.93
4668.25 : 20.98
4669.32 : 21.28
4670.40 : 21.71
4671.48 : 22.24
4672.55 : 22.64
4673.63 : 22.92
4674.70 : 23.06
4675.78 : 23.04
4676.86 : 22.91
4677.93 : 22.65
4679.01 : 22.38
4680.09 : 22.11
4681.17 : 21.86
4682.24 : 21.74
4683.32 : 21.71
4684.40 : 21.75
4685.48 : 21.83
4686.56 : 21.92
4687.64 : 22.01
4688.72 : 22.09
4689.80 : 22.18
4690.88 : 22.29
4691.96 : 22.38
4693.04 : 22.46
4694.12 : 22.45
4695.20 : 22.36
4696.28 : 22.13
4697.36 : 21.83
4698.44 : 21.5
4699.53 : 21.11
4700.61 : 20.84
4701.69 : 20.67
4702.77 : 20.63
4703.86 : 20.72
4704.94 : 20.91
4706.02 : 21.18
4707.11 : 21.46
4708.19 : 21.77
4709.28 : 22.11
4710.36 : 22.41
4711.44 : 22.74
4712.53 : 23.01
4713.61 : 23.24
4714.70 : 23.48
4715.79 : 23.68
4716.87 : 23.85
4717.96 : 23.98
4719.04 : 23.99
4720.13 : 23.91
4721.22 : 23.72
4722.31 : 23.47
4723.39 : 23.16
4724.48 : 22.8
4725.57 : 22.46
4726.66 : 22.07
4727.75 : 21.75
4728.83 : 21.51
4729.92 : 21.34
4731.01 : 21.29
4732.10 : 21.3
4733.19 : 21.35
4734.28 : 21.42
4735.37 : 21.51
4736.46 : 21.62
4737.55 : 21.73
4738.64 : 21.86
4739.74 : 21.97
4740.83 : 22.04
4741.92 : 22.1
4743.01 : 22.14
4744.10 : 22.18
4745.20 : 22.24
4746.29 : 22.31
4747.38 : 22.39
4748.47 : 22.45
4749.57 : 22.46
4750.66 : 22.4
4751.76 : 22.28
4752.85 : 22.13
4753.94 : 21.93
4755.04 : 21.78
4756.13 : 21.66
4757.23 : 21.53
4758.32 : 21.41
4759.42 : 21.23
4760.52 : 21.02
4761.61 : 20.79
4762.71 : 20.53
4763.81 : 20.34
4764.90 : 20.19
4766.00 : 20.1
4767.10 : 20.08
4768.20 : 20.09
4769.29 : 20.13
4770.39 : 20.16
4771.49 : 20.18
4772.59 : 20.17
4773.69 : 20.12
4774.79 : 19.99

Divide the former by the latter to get 0.948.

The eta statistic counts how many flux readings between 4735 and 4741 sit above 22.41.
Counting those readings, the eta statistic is 0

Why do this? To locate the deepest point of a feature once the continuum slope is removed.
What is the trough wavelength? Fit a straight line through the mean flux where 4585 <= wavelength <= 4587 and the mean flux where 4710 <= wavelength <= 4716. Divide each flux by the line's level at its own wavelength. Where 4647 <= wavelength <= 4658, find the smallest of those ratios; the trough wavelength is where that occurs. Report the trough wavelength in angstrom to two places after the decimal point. 4650.01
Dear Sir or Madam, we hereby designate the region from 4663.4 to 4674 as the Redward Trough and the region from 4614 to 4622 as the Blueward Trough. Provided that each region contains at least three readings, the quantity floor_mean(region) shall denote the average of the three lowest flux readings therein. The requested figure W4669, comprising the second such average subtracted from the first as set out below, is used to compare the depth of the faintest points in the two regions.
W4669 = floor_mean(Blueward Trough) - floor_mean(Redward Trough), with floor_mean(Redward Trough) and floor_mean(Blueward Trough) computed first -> 1.6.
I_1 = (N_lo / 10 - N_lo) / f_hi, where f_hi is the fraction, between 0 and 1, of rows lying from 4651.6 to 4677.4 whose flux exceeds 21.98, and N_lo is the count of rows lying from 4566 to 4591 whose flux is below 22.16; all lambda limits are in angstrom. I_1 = -31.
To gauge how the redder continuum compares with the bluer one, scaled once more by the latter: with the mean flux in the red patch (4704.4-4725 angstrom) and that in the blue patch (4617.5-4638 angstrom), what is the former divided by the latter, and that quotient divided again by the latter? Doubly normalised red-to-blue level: 0.0434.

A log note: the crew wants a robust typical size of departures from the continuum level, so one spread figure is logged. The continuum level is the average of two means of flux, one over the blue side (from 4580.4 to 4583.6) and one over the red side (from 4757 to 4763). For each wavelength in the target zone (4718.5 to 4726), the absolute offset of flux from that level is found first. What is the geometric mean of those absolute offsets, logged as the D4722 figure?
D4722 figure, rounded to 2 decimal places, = 1.95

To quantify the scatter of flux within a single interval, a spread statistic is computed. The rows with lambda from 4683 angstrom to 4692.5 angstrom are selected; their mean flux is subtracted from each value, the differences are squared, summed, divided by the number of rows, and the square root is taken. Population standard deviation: 0.22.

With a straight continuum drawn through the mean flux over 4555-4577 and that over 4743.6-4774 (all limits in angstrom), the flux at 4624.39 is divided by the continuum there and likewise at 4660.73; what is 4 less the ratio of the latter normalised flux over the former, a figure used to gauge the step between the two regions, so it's 2.93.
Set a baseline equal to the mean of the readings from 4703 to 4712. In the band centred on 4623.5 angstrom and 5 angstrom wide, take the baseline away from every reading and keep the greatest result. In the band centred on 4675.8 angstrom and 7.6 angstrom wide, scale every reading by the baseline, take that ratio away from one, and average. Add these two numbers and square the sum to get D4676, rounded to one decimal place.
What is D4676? 0.7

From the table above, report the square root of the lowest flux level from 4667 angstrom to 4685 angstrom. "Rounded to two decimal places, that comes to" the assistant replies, 4.57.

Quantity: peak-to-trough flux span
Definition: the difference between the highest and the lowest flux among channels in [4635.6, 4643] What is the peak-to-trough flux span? 0.57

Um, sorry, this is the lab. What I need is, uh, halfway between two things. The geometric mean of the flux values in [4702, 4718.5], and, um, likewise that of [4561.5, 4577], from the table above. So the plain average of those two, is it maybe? 22.2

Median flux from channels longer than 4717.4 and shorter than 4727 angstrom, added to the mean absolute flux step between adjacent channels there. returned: 23.7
